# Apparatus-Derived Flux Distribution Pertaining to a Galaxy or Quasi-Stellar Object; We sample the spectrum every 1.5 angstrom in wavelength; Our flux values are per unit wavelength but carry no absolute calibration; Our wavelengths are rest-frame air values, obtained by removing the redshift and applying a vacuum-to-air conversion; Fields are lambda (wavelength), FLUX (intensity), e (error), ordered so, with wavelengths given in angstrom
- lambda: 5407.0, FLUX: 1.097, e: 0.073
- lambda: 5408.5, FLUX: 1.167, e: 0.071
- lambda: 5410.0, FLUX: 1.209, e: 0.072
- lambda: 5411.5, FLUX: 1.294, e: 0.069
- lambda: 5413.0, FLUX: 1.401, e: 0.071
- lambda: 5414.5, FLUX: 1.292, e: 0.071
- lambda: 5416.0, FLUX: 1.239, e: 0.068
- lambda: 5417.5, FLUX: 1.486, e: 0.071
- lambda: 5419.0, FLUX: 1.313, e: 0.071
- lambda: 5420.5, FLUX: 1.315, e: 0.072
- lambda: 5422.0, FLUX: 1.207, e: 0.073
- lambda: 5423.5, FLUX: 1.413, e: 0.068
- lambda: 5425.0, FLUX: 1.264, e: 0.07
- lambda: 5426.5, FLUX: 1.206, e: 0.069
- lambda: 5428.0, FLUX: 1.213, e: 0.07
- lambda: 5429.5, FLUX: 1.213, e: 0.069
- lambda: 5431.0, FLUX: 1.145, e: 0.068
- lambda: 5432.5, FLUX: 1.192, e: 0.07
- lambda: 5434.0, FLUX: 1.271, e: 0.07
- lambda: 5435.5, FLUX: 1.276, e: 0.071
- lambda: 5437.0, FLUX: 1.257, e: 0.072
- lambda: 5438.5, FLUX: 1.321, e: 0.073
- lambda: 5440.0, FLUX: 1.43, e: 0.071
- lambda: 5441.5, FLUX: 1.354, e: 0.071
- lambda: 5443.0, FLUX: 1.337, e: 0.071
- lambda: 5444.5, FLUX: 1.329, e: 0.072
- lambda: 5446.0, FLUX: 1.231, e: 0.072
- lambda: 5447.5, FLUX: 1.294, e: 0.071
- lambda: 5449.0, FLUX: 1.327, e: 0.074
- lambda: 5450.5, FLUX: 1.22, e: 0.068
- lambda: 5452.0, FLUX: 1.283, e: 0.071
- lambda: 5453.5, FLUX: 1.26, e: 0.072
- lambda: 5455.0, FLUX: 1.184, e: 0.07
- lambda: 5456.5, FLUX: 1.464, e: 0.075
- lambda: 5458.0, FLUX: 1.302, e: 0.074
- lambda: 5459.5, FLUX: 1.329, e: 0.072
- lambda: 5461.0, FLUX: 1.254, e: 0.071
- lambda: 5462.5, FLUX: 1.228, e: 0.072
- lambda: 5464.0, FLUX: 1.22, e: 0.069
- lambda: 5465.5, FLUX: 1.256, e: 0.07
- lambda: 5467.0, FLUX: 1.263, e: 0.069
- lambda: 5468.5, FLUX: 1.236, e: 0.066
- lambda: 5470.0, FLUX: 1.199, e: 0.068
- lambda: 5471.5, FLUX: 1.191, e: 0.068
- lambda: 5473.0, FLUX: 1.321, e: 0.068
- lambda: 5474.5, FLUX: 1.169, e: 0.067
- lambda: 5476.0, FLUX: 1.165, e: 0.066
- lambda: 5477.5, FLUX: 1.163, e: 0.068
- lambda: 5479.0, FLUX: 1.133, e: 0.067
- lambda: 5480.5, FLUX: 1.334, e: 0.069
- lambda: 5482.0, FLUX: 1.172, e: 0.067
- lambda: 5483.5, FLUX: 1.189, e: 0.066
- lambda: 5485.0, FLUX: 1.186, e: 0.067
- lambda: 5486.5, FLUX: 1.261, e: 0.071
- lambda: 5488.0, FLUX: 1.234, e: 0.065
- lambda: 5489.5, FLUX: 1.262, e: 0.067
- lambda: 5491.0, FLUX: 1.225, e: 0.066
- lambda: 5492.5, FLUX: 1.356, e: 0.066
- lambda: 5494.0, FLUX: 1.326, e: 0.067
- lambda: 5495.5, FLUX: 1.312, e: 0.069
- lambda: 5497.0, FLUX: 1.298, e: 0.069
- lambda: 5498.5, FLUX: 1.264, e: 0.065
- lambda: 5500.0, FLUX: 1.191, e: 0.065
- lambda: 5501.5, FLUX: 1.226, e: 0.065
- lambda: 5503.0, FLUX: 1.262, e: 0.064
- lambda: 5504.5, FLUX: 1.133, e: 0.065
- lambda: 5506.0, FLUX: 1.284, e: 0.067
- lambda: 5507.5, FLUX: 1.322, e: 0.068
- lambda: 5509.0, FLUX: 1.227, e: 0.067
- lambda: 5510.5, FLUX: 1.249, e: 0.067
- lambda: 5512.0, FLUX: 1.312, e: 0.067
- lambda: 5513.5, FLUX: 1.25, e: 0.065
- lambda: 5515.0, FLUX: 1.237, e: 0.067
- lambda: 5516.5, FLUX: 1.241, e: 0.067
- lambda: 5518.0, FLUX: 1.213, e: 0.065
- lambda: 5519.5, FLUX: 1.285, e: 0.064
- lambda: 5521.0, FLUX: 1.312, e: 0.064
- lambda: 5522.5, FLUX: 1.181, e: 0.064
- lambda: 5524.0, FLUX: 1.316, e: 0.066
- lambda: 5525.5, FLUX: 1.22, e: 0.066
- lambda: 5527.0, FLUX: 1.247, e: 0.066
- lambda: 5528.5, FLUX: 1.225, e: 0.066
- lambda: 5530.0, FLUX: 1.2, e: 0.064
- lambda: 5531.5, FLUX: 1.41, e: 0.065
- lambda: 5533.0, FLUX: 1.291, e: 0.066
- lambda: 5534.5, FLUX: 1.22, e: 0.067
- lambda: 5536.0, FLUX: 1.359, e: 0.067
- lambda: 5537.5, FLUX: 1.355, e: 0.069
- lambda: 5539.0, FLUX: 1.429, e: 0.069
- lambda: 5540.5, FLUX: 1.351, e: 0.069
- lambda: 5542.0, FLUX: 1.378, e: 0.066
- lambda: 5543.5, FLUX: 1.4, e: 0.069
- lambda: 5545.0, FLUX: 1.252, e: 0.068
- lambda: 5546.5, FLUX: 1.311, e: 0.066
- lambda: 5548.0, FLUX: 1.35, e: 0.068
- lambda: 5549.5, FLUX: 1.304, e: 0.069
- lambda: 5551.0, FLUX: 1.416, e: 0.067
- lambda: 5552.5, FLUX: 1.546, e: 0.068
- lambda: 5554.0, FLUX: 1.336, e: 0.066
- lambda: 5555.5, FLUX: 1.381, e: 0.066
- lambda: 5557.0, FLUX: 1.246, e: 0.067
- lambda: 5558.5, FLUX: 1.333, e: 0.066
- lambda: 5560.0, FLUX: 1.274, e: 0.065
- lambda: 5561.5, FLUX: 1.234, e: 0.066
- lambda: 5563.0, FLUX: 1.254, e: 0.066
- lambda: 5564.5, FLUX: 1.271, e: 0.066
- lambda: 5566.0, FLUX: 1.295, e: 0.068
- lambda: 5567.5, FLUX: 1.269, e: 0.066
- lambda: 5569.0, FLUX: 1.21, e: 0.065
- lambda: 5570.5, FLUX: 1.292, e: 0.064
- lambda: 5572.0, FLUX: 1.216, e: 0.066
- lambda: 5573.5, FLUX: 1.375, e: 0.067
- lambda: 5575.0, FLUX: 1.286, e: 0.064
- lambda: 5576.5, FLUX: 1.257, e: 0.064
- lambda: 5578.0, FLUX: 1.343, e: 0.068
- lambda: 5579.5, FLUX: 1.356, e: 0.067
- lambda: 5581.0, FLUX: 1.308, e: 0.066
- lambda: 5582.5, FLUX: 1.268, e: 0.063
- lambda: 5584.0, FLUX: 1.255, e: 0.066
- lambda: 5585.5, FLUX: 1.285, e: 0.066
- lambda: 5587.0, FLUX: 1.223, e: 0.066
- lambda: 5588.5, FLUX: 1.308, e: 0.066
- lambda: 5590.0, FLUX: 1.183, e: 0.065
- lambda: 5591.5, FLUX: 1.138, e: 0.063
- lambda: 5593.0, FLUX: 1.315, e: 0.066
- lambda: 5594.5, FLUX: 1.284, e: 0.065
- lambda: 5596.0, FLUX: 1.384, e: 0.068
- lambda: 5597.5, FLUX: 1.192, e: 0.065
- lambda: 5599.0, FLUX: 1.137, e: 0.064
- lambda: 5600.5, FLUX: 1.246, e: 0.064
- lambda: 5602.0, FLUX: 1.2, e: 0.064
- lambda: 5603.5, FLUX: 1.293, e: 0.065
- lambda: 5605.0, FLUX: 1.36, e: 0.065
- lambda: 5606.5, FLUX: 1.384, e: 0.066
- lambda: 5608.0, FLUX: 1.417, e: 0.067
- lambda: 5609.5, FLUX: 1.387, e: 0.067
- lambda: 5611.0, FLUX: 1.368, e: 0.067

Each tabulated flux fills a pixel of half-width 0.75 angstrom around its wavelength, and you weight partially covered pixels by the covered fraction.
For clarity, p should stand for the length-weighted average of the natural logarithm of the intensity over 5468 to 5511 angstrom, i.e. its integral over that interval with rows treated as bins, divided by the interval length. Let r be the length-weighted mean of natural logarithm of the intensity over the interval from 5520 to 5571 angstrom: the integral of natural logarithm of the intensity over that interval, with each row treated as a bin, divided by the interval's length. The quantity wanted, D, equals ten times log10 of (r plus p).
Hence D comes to -3.20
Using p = 0.212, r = 0.27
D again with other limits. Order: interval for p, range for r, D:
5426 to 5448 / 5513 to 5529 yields -3.37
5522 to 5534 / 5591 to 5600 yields -3.49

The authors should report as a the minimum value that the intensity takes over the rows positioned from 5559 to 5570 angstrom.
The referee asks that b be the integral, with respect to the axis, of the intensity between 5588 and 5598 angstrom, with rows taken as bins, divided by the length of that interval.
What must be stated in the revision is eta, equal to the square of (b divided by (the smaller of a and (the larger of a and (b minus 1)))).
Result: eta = 1.08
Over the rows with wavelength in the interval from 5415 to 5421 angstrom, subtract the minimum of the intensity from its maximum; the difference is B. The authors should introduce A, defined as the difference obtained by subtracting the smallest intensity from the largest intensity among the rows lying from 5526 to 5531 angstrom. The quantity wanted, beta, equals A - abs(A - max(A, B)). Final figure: -0.15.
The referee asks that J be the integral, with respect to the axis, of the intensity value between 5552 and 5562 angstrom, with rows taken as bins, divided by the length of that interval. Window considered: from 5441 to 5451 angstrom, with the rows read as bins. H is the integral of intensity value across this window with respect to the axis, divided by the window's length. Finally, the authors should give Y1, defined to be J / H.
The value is 1.03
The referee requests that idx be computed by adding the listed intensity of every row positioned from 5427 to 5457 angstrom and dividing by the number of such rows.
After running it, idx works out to 1.28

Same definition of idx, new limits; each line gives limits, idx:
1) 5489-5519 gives 1.26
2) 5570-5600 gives 1.27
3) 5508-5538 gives 1.27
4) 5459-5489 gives 1.23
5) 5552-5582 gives 1.30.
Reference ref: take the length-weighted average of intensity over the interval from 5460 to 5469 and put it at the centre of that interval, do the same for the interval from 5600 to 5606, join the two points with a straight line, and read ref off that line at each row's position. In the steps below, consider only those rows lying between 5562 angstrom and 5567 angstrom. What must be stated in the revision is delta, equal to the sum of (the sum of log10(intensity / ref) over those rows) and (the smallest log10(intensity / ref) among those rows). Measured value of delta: 0.00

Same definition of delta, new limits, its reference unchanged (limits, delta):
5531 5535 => 0.03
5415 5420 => 0.11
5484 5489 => -0.05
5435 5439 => 0.05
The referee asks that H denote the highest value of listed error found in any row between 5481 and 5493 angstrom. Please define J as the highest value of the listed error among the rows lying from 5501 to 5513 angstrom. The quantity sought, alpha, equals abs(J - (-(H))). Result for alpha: 0.139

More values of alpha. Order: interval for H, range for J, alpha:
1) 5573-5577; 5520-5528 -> 0.133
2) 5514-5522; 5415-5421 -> 0.139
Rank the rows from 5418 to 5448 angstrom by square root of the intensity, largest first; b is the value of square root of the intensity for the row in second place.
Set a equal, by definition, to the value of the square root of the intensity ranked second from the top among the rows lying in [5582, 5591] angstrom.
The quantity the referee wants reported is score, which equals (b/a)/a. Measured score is 0.925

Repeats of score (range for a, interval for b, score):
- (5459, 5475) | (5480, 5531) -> 0.874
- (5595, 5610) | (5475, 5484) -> 0.786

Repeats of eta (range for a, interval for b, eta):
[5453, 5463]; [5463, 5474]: 1.09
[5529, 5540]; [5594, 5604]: 1.08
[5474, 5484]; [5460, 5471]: 1.19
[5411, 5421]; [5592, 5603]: 1.02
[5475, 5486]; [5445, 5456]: 1.24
